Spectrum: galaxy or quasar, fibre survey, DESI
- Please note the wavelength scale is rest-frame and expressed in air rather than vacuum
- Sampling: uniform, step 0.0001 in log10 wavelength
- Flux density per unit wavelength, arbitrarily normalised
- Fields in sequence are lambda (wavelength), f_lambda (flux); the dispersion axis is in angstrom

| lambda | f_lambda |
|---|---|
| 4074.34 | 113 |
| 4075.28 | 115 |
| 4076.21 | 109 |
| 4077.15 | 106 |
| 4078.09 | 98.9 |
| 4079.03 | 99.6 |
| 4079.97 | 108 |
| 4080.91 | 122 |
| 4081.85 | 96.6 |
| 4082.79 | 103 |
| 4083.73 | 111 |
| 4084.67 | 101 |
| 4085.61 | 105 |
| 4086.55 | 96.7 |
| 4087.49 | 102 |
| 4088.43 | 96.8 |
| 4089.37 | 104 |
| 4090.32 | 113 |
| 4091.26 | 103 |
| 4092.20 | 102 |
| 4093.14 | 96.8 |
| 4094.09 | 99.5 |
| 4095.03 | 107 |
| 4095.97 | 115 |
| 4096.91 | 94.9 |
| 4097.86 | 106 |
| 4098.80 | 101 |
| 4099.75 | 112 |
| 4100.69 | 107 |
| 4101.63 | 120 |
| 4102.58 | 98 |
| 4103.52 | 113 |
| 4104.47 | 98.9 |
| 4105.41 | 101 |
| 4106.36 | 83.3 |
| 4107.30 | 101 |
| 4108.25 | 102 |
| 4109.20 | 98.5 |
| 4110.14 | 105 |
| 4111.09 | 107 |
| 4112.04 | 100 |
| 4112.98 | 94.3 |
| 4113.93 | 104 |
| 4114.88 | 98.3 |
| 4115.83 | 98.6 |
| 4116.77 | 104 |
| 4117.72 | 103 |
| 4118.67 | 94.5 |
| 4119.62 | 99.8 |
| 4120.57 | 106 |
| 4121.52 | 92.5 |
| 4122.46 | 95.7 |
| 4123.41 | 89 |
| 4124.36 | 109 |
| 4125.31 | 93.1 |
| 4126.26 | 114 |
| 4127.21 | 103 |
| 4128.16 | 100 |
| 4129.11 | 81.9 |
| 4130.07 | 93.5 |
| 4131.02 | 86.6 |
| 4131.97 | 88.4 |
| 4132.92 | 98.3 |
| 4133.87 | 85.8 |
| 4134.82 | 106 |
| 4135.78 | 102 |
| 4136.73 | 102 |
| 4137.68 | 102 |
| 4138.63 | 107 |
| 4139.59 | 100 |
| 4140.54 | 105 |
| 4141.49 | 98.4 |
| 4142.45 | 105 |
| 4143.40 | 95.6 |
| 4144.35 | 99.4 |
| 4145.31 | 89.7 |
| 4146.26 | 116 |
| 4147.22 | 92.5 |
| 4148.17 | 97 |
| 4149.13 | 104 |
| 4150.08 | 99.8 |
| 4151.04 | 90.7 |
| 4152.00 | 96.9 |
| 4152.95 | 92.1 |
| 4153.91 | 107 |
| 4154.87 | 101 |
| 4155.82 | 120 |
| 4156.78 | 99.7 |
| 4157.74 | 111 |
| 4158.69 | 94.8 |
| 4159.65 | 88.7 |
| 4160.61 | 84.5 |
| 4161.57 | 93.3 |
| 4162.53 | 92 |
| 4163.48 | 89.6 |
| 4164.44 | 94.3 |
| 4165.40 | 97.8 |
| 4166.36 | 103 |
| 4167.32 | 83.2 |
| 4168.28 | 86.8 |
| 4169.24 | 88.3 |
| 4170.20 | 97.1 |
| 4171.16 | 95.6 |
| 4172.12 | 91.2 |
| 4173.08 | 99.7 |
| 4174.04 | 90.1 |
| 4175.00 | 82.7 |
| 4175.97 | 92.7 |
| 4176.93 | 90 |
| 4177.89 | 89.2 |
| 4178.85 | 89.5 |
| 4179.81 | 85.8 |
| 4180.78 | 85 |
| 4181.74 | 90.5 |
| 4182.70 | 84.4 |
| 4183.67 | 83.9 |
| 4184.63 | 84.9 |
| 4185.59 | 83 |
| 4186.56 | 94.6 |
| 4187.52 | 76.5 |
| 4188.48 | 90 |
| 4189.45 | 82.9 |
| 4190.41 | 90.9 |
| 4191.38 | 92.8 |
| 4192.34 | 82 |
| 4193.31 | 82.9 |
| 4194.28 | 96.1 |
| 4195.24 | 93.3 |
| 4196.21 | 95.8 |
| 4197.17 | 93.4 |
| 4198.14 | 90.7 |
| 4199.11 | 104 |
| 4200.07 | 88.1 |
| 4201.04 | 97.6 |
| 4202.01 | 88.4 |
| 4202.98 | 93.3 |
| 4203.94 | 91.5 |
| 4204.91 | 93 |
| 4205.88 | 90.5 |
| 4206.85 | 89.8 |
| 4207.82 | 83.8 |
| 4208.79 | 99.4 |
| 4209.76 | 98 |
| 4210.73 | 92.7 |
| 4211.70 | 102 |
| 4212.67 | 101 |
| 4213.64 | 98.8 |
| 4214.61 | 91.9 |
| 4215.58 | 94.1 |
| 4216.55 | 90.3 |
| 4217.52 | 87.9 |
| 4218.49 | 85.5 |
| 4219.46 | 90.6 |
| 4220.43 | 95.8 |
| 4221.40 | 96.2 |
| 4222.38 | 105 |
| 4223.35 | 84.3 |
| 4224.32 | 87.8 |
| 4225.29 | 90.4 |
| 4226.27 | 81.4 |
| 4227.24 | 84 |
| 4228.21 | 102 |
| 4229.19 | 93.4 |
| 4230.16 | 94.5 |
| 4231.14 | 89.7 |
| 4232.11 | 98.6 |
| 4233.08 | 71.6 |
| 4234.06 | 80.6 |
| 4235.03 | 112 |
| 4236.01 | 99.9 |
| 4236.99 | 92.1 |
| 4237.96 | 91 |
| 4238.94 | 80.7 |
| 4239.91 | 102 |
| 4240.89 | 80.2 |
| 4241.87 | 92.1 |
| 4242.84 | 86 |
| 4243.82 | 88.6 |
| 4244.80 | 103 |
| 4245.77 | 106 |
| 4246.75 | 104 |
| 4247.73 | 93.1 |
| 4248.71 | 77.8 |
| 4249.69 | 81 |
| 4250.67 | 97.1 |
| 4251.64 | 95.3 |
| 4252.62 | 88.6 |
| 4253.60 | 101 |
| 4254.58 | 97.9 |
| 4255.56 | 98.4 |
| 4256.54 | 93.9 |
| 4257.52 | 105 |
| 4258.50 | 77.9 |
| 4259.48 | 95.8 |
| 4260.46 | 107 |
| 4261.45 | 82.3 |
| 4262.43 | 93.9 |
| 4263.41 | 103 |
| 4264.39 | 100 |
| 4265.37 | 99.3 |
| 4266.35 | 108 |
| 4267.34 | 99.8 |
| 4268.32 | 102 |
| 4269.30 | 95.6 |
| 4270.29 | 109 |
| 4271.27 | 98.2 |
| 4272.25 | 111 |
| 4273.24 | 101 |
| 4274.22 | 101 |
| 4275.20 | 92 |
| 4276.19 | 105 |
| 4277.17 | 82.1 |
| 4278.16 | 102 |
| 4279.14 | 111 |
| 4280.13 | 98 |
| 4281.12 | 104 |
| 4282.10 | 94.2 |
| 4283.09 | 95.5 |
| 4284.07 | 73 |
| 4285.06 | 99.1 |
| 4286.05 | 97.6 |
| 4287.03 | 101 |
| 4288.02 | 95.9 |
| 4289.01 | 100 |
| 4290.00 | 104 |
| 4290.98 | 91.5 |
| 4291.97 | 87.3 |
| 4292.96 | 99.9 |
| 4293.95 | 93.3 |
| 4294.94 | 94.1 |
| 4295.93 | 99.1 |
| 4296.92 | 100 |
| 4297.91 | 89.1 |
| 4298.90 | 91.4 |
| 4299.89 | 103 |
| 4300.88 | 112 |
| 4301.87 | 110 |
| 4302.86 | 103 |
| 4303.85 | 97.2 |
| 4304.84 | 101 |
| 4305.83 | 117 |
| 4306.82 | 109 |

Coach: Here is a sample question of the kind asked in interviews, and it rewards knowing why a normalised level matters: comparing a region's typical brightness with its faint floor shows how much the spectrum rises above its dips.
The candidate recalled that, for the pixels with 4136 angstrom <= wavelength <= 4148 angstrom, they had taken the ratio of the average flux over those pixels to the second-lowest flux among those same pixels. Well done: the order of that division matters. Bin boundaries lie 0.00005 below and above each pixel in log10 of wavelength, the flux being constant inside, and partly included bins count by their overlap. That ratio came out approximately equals 1.092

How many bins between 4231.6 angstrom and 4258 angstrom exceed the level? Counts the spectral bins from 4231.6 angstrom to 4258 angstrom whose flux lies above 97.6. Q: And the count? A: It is 11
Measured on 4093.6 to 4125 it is 26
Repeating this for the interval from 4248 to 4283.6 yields 21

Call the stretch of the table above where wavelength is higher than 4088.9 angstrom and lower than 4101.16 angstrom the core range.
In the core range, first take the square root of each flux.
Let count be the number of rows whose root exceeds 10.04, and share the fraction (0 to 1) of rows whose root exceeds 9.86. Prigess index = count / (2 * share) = 5.9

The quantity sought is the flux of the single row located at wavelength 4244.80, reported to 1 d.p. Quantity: 103.0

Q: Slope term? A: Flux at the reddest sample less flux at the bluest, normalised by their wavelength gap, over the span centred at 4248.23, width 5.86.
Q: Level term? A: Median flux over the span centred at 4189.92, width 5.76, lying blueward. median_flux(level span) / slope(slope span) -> -48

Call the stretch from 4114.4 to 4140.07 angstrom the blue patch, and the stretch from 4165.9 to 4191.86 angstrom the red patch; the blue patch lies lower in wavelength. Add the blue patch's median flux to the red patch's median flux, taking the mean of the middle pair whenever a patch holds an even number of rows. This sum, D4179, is 189.3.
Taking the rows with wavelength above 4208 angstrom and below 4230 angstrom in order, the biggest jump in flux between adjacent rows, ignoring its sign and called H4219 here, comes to 20.7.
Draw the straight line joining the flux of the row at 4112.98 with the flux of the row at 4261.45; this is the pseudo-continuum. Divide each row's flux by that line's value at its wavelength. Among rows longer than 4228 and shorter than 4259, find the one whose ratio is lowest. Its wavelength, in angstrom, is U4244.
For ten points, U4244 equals 4233.08 angstrom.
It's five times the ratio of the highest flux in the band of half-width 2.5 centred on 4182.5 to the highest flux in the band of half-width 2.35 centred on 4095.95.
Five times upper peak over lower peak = 3.93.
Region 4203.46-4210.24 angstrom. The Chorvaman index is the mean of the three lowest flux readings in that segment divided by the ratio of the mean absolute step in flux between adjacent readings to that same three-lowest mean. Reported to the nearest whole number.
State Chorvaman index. 1679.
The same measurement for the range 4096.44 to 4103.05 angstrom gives 858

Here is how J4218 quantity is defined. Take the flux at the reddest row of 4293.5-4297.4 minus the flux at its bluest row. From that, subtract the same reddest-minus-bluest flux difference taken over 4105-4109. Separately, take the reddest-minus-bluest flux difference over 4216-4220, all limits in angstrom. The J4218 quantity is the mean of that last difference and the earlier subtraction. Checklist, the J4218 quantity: 3.0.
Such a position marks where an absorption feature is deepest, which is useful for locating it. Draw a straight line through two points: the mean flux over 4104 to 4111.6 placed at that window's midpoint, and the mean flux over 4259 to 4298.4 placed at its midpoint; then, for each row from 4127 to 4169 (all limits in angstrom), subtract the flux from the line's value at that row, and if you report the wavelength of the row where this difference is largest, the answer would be 4129.11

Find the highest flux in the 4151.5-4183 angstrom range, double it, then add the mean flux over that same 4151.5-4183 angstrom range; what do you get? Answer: 334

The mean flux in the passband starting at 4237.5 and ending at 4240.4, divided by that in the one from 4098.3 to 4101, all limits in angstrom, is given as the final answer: 0.86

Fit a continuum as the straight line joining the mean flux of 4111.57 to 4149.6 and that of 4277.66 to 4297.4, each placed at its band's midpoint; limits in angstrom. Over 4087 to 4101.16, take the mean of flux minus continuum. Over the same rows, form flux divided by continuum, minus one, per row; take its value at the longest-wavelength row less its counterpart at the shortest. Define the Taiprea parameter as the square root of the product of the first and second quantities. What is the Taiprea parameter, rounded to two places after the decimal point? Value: 0.49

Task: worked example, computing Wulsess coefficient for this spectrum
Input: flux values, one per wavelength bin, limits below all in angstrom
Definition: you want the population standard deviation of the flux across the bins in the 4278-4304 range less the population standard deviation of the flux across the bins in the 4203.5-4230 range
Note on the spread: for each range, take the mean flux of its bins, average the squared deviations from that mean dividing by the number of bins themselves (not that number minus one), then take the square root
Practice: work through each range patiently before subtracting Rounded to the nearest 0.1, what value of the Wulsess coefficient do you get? 1.7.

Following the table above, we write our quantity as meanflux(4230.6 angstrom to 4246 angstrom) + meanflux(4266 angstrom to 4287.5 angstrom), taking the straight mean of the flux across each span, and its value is 191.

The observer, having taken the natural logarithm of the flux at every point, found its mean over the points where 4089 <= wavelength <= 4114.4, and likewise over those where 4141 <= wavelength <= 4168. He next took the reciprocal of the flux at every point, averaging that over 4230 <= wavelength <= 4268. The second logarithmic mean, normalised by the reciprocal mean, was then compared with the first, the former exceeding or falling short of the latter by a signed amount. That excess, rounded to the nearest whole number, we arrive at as 421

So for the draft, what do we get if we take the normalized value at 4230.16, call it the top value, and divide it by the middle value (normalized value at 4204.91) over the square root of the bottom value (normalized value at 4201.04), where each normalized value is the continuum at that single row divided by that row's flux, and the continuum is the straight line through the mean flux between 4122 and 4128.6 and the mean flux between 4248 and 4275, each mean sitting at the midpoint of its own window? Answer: 0.98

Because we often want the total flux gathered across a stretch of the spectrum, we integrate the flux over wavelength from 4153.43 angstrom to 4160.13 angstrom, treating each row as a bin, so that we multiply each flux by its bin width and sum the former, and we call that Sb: 691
